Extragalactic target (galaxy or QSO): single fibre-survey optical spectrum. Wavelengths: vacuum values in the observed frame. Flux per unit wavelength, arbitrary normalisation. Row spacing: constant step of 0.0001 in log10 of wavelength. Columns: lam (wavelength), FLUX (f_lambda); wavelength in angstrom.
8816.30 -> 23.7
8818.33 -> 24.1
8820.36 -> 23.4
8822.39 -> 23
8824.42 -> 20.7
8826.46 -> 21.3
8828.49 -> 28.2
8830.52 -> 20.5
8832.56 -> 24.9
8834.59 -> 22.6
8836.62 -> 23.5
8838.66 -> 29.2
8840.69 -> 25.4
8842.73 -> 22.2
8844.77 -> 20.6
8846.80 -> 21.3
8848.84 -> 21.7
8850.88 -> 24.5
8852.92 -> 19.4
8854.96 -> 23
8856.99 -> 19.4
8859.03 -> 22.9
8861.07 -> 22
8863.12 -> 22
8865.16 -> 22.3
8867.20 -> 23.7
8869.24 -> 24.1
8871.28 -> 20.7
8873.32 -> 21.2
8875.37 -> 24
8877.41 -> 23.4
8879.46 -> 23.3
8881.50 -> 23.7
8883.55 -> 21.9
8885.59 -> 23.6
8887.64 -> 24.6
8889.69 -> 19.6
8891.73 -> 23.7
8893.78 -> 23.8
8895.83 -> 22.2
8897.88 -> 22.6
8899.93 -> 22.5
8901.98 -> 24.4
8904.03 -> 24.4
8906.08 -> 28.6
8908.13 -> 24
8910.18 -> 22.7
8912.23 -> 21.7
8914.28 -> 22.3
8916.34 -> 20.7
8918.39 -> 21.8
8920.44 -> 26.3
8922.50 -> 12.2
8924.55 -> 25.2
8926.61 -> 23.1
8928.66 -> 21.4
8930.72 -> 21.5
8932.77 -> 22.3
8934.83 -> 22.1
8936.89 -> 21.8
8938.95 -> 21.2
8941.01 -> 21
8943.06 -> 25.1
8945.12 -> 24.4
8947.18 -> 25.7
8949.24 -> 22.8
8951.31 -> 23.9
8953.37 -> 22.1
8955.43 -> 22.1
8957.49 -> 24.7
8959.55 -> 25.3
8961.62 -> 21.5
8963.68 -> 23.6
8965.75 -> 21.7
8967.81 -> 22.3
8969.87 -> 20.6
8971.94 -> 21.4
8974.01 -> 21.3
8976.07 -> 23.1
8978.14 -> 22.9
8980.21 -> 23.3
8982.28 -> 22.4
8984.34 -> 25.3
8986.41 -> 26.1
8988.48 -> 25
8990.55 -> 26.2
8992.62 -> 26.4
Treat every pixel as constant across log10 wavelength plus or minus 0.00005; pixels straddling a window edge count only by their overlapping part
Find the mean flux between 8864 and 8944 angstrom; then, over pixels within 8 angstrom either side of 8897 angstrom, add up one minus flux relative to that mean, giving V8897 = -0.08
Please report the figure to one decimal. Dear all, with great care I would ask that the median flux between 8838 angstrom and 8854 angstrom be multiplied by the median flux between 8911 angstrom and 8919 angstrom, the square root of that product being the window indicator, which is 21.8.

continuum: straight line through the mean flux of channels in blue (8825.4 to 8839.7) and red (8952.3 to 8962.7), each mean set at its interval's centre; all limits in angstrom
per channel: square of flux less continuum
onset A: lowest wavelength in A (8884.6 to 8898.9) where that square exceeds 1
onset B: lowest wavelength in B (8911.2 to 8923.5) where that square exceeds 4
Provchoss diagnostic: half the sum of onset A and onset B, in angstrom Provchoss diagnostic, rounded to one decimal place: 8903.0 angstrom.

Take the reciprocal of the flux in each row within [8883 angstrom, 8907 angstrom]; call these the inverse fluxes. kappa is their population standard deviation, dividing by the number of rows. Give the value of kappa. 0.0036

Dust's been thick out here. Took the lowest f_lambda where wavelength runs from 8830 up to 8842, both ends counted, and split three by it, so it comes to 0.146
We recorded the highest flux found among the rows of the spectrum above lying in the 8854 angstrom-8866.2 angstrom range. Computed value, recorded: 23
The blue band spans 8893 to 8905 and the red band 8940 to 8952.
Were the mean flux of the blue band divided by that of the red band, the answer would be 0.98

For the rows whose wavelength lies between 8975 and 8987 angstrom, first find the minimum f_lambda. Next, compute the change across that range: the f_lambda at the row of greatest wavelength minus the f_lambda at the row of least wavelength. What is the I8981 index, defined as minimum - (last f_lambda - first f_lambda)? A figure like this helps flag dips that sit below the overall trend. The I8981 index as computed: 19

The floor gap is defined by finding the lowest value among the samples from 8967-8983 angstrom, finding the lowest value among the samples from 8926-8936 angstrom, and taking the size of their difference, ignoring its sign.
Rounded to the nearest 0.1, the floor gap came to 0.8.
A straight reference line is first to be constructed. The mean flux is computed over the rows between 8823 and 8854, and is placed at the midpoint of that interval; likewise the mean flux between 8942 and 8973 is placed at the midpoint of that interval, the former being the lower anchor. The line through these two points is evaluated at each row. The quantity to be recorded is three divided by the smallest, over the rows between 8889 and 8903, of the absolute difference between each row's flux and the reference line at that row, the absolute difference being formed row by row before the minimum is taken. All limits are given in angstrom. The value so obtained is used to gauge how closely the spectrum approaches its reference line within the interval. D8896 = 6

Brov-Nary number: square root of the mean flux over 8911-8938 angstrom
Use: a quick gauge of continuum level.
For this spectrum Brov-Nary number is 4.66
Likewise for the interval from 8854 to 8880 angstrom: 4.74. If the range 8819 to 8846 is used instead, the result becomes 4.85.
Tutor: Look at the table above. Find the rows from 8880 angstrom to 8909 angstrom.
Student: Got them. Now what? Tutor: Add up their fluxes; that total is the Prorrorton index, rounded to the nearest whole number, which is 330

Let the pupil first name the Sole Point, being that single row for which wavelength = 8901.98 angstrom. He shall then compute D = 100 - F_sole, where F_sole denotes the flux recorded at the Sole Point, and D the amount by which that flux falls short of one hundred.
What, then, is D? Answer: 75.6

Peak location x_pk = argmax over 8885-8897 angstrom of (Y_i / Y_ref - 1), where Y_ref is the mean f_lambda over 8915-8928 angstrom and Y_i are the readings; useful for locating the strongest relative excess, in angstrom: 8887.64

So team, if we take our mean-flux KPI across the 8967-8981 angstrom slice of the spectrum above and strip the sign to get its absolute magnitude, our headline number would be 22.1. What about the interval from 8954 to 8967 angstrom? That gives 23.1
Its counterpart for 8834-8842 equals 25.2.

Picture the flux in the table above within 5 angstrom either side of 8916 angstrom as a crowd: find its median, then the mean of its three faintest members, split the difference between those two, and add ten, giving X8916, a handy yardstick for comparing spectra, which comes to 31.6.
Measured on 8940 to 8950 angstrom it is 33.6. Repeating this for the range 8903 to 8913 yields 33.4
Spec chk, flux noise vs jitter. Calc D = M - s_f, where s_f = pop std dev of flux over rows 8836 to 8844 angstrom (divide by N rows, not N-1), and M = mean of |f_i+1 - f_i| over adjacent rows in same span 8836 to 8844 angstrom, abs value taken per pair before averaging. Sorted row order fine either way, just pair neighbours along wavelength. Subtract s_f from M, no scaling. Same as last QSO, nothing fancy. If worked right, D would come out 1.6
